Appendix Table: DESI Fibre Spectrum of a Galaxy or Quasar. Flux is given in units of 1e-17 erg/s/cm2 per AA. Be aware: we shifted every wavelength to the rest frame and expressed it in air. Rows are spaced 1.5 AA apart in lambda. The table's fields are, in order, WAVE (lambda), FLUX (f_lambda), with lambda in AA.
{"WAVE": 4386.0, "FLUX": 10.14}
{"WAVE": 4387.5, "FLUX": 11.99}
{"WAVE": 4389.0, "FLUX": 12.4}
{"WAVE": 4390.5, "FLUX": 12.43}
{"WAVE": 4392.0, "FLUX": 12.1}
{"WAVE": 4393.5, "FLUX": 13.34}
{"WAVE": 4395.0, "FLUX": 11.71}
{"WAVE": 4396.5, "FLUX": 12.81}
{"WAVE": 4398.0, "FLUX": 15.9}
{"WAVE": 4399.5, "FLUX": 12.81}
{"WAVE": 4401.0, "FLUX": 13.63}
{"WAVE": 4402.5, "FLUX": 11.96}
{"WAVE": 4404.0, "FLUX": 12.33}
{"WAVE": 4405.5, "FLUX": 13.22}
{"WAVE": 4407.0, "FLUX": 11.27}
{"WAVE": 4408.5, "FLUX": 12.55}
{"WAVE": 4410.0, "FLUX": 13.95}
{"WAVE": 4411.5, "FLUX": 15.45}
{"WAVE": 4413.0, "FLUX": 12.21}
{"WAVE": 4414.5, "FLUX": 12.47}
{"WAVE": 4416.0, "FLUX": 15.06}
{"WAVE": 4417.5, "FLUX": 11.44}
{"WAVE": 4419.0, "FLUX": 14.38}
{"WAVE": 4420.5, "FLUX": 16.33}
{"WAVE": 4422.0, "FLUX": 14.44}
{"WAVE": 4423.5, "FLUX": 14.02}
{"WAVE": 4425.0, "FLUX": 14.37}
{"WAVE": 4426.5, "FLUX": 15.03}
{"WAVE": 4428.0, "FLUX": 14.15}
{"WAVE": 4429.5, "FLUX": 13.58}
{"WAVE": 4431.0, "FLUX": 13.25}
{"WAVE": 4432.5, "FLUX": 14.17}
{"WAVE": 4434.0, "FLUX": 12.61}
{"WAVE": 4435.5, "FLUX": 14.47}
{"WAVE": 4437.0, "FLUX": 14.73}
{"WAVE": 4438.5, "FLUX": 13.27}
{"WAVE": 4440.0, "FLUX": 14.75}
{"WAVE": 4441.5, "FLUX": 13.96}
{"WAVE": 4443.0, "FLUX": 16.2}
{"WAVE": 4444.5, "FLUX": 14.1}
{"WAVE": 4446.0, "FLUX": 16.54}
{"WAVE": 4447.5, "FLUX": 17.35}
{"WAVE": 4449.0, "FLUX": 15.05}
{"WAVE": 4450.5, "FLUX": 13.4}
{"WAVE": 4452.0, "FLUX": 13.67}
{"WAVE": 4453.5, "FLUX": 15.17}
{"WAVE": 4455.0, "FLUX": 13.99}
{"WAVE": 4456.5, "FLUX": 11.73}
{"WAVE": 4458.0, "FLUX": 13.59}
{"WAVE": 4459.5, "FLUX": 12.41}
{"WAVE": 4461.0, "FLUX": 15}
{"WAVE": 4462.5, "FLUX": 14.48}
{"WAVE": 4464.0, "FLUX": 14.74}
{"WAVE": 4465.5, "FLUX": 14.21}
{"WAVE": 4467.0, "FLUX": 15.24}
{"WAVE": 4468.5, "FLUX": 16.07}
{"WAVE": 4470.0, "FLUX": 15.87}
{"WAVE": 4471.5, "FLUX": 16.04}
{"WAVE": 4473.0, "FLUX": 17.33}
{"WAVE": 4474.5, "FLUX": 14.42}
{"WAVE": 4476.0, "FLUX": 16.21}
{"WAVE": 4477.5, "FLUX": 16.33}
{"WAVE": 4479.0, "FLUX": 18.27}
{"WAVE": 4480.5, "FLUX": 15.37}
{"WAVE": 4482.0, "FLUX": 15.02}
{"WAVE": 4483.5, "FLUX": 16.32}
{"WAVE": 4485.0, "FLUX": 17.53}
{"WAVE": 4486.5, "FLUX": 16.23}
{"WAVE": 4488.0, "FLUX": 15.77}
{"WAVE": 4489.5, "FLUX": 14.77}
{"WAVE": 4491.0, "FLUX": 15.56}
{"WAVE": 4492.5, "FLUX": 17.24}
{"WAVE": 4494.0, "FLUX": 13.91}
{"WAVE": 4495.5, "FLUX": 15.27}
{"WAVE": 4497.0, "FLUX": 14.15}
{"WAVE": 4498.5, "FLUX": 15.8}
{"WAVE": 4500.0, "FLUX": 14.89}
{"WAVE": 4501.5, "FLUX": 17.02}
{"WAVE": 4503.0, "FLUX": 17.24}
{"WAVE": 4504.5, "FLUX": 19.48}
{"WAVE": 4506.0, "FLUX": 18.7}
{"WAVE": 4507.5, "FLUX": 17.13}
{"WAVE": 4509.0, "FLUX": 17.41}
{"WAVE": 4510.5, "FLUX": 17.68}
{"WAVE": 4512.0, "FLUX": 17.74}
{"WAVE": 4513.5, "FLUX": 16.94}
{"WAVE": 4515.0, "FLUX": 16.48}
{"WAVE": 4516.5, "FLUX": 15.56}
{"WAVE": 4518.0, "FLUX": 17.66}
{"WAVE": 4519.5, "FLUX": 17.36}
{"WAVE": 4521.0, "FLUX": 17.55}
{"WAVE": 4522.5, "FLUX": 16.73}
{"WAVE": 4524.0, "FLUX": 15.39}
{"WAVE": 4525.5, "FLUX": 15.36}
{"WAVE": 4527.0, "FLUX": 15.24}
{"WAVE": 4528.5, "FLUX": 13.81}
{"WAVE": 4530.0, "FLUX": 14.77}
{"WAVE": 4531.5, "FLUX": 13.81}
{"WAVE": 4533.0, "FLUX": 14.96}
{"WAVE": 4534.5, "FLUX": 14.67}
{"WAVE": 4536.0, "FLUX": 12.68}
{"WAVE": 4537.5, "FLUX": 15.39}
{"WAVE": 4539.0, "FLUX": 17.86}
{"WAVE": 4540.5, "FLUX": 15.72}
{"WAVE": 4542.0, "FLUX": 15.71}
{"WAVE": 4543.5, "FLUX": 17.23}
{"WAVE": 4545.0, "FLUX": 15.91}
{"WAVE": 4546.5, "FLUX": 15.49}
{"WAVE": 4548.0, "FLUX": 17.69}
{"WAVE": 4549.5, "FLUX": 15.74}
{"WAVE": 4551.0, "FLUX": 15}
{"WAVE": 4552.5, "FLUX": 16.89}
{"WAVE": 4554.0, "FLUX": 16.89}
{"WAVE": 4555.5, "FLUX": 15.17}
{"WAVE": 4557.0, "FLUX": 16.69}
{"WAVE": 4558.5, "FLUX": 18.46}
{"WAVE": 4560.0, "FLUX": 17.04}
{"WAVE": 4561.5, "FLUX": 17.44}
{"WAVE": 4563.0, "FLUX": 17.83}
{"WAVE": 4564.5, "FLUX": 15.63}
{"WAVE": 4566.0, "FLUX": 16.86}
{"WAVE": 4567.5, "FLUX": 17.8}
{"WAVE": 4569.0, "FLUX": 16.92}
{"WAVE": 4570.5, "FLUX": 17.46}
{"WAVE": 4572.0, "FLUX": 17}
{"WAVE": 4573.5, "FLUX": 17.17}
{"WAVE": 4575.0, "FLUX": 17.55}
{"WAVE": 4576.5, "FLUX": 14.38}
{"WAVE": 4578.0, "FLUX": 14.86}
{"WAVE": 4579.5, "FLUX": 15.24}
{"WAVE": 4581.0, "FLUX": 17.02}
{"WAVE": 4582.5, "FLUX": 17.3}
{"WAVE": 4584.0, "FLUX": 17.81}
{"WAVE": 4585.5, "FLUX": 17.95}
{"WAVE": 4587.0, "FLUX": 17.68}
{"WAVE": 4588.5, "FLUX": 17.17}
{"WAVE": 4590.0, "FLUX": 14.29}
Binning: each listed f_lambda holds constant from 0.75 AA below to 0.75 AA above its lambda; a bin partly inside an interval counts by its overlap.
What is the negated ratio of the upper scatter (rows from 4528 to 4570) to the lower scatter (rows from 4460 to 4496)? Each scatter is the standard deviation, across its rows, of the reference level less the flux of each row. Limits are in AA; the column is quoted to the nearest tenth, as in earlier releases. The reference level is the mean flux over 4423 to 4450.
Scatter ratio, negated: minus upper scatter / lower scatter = -1.3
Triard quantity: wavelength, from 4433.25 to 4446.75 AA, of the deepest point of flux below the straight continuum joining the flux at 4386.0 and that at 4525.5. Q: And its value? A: 4434.0 AA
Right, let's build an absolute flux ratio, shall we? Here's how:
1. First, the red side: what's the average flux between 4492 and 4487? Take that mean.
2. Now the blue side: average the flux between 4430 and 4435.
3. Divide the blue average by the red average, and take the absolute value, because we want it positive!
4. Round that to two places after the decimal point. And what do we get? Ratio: 0.87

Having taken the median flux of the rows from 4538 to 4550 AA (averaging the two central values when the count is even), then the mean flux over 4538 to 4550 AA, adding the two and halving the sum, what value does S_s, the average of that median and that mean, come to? 16.12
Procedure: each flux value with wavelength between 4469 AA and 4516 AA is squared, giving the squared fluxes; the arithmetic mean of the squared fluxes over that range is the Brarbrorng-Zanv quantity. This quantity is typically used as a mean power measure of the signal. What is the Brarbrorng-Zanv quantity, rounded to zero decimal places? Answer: 270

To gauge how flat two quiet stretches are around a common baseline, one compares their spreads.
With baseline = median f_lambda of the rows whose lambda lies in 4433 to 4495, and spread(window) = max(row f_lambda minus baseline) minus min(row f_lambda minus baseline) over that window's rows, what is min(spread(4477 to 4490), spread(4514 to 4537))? 3.5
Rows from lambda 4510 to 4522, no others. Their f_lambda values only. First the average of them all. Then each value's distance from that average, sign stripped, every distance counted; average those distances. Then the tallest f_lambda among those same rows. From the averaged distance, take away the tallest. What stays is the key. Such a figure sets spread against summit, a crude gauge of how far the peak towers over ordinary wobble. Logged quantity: -17.1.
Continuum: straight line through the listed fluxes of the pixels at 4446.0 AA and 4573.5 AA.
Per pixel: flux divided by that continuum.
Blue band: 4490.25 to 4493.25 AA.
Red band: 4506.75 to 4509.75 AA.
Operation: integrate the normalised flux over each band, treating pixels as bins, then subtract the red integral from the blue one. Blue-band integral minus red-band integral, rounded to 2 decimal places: -0.14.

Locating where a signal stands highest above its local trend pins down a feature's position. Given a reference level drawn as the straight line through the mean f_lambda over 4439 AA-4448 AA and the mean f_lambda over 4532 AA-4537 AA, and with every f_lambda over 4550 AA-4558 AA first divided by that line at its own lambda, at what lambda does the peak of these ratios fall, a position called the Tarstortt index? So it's 4554.0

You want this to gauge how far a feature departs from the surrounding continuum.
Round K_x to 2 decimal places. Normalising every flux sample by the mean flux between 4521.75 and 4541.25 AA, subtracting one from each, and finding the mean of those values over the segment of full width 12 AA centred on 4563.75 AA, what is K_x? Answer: 0.14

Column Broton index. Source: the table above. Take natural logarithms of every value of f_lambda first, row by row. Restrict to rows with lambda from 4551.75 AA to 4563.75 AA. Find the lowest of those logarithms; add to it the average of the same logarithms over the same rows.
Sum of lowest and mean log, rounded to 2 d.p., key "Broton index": 5.55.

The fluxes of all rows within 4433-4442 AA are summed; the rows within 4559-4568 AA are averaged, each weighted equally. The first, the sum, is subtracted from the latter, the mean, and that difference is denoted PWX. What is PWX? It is -66.7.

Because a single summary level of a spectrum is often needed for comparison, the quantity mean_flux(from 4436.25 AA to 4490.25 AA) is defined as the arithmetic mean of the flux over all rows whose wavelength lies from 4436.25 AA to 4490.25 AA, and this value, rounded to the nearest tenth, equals 15.1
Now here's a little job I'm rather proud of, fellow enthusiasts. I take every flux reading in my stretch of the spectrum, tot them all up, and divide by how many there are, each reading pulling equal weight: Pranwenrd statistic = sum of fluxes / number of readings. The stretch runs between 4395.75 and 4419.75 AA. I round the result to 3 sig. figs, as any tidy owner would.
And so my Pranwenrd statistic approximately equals 13.2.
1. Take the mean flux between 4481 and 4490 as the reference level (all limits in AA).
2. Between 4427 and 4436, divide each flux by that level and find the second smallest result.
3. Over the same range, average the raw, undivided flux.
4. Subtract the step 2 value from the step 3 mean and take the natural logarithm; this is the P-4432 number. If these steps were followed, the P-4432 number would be 2.56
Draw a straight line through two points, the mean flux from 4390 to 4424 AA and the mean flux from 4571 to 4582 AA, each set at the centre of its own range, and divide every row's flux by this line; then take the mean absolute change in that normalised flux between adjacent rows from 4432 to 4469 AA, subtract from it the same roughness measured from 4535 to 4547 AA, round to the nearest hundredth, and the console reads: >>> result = 0.00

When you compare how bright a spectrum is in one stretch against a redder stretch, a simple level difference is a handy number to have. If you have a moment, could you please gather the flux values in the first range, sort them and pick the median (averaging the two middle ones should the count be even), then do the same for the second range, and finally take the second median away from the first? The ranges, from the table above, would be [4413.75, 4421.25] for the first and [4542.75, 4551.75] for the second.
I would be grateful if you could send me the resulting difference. -1.4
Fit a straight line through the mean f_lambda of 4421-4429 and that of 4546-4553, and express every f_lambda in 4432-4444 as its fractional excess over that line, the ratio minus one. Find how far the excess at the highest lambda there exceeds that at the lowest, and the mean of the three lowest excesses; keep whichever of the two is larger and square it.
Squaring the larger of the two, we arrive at 0.017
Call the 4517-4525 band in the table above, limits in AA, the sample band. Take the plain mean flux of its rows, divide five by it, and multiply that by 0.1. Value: 0.030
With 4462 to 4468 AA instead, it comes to 0.034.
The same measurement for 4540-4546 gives 0.031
